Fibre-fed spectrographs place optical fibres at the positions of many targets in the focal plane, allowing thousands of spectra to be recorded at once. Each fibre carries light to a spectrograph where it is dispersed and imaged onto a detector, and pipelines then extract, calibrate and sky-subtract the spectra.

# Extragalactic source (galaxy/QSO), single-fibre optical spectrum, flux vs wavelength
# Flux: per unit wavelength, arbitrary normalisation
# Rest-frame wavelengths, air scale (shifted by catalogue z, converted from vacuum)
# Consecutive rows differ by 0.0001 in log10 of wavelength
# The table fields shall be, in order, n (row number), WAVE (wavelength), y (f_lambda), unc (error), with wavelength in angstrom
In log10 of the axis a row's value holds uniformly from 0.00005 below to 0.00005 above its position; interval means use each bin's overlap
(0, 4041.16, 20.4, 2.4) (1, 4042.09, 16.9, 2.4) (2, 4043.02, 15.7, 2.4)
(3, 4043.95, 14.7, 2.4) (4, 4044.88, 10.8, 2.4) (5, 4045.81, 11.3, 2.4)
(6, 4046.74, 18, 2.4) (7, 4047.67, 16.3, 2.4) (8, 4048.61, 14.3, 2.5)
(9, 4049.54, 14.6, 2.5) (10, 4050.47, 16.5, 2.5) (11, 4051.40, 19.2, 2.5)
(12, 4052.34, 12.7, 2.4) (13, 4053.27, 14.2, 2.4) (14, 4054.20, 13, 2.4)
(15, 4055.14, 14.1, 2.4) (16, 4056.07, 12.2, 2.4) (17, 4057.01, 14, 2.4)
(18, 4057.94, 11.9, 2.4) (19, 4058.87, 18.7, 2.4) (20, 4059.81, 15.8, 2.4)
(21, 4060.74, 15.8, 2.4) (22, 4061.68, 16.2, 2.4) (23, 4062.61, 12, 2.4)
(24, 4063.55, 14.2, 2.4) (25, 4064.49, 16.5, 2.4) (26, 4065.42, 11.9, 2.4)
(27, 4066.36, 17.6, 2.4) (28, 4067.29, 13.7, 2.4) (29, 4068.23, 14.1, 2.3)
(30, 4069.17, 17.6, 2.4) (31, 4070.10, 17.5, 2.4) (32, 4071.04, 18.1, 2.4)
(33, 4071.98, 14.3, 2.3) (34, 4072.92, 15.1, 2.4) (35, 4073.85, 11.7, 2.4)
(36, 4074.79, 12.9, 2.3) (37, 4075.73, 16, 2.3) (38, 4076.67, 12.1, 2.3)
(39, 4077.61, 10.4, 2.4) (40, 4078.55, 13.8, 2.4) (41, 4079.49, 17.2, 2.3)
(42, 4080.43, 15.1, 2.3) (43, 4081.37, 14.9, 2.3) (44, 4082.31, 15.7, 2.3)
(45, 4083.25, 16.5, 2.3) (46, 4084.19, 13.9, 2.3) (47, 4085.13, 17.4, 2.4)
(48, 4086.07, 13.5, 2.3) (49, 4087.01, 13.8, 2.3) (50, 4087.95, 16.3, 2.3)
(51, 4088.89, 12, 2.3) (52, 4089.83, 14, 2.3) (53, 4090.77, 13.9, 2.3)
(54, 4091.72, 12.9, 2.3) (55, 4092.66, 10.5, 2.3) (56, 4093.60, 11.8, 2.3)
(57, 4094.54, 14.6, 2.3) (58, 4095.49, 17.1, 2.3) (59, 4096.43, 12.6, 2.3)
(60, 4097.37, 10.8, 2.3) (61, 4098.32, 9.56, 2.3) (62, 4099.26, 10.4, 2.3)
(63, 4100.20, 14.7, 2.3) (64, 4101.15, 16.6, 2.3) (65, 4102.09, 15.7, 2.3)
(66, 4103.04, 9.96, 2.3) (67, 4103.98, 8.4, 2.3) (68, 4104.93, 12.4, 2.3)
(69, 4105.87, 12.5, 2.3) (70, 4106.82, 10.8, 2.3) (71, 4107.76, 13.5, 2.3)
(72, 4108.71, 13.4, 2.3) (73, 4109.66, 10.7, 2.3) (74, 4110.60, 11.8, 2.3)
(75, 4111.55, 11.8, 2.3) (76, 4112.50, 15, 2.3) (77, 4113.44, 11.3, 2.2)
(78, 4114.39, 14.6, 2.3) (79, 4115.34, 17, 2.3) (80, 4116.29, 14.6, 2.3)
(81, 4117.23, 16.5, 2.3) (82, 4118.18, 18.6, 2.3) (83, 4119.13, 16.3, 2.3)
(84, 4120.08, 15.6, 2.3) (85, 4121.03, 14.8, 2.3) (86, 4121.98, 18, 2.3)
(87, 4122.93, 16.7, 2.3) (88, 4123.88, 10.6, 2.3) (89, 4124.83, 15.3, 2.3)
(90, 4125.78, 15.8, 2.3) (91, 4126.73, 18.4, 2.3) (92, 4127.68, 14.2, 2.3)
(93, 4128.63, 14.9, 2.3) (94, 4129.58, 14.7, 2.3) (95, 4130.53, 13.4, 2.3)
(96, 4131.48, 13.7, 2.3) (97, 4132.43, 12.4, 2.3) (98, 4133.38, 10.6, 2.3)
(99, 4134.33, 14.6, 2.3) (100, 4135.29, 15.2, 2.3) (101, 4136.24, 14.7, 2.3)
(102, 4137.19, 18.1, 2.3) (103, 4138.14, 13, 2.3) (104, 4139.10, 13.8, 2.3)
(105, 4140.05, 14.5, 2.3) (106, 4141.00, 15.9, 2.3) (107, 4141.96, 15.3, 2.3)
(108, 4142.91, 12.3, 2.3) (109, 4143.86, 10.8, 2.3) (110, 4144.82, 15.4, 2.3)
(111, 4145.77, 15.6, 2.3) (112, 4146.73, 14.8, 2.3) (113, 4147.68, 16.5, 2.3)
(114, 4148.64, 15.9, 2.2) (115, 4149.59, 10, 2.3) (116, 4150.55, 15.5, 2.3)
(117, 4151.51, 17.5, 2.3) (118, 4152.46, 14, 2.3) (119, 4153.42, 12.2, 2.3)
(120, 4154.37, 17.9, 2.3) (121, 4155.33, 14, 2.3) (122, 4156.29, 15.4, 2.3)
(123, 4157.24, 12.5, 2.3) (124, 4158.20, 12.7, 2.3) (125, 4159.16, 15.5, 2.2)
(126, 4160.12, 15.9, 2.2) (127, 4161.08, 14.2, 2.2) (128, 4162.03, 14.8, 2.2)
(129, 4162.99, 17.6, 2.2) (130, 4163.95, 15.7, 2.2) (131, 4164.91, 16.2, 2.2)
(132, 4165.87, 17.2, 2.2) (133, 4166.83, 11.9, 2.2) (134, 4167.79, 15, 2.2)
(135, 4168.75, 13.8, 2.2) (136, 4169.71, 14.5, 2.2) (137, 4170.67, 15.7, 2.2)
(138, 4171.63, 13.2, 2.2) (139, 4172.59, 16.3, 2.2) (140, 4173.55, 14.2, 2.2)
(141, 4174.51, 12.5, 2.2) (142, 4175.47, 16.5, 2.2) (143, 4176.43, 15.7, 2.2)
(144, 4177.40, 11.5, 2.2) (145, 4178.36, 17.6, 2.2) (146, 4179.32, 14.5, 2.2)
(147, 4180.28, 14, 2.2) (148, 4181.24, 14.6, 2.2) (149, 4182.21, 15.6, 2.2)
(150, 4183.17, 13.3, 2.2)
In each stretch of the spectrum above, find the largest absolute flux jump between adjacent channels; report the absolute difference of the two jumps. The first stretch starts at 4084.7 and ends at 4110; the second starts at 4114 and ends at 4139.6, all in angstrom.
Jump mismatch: 0.4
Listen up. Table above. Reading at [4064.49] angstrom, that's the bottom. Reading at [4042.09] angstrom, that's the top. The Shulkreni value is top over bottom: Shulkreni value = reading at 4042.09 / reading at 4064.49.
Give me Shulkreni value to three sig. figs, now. 1.02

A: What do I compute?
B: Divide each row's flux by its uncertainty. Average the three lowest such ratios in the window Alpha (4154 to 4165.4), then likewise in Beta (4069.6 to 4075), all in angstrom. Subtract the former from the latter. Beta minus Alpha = -0.11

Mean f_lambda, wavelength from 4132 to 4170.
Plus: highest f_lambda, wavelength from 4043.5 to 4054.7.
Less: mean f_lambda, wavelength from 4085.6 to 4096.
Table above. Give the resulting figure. 20.1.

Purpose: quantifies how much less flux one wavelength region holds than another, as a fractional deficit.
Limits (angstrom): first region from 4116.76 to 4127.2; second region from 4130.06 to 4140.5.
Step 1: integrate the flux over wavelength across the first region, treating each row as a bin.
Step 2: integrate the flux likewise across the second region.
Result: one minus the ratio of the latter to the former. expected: 0.13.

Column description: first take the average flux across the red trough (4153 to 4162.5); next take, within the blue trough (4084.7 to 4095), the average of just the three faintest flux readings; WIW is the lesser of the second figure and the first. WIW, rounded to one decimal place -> 11.4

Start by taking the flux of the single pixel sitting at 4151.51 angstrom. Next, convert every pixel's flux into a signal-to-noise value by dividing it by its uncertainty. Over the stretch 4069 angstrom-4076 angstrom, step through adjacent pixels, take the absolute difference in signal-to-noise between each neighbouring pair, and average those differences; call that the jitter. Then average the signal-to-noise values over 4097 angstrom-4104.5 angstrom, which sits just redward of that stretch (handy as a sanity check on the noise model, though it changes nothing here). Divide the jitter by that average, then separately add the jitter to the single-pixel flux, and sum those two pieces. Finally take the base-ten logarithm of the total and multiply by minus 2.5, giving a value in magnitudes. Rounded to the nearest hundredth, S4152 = -3.16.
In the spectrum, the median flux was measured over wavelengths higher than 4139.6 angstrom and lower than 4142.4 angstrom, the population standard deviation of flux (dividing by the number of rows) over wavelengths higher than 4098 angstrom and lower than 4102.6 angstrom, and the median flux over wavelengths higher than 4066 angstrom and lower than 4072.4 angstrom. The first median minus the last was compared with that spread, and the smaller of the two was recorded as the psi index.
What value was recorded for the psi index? -2.2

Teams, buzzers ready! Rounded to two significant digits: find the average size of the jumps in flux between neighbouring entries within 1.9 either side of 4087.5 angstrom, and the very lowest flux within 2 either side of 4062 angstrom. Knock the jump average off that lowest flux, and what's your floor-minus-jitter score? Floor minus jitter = 9.6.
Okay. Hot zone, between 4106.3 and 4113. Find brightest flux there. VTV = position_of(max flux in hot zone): 4112.50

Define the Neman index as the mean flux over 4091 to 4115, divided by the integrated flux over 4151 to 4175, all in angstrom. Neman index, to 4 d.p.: 0.0353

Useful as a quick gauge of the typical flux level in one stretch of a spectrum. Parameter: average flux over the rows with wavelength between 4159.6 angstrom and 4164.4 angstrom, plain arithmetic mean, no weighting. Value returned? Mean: 15.64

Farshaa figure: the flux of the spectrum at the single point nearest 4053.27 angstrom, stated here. 14.2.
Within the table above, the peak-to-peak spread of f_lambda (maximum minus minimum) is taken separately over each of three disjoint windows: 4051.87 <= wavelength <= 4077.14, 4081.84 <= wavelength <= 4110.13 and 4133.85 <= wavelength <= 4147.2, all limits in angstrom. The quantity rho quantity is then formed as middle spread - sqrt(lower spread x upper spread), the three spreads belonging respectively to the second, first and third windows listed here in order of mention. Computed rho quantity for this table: 1.9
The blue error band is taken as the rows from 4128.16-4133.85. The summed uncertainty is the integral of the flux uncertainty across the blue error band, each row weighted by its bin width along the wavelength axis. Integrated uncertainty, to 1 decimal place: 13.1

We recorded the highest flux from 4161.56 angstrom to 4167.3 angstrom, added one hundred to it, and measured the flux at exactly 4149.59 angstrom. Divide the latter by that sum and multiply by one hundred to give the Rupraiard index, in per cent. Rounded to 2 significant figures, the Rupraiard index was 8.5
